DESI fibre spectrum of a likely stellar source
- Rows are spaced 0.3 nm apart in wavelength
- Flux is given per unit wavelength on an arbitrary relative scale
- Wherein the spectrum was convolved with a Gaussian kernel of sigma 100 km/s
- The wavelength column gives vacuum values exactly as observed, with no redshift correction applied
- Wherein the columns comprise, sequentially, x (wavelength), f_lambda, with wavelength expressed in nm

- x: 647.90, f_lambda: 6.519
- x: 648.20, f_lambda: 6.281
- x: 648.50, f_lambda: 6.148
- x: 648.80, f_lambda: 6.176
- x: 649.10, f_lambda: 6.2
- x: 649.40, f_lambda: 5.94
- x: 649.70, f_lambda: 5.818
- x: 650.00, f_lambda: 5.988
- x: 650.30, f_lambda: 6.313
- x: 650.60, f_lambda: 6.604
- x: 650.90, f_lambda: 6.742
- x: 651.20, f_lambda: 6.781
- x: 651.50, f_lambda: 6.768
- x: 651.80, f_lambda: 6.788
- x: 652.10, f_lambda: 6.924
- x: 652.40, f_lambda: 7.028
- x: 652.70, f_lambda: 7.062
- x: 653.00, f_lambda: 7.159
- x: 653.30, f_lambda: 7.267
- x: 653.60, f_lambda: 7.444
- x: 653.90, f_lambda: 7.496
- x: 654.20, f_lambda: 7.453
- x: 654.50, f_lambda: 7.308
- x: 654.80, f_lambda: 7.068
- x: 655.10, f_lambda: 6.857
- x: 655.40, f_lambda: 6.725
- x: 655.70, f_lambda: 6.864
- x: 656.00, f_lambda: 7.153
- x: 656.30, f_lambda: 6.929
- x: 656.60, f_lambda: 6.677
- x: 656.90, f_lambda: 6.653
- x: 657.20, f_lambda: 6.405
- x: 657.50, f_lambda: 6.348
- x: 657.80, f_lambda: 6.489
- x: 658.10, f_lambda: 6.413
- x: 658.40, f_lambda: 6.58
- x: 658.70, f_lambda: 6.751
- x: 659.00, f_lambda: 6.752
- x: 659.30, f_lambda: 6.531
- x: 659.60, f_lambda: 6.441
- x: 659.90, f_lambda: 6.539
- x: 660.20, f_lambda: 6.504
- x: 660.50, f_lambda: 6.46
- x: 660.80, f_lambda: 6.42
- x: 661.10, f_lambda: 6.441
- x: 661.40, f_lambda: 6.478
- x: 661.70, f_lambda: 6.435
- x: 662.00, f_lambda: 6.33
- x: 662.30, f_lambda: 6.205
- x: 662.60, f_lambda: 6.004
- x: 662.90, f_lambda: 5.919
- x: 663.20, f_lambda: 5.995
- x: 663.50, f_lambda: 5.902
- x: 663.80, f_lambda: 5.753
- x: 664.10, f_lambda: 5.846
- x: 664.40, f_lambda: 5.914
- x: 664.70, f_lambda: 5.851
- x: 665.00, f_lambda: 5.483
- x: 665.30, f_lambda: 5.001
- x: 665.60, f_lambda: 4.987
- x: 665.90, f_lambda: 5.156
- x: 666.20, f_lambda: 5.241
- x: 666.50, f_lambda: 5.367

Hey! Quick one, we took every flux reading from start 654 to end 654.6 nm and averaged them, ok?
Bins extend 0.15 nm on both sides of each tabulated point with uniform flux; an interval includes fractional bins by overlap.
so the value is 7.4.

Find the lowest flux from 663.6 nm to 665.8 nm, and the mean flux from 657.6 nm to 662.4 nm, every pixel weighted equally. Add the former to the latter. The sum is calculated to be 11.5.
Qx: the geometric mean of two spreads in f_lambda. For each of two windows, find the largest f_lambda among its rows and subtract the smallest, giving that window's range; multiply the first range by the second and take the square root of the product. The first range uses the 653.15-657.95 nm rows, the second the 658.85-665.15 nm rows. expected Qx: 1.2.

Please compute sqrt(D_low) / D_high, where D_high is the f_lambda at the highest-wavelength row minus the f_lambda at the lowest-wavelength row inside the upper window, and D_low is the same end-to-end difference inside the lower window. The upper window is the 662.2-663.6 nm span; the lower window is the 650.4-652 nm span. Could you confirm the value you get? -1.4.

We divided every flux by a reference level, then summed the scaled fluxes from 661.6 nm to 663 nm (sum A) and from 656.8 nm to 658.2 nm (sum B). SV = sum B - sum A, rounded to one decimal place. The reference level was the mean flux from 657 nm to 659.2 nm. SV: 0.2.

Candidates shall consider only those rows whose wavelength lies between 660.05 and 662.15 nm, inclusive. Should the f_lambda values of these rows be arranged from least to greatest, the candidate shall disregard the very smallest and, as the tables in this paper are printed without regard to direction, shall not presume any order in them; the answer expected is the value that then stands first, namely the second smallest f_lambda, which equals 6.42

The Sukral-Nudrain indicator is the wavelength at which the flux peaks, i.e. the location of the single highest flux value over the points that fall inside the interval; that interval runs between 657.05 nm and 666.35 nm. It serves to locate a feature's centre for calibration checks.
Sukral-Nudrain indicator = 659.00 nm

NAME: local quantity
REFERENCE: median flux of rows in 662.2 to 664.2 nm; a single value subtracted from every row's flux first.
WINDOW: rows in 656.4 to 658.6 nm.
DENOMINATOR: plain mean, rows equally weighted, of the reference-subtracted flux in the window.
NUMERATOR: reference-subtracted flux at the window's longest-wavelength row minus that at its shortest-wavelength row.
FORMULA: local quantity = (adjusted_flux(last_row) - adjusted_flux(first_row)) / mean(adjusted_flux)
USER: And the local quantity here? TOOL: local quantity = -0.2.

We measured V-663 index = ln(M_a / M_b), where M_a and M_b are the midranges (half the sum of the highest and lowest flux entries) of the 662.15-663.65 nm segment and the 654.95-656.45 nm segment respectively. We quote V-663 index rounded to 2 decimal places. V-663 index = -0.14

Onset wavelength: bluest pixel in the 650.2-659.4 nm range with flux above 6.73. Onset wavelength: 650.90 nm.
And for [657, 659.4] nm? 658.70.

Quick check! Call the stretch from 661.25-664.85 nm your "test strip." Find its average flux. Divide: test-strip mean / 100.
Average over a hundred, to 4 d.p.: 0.0605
